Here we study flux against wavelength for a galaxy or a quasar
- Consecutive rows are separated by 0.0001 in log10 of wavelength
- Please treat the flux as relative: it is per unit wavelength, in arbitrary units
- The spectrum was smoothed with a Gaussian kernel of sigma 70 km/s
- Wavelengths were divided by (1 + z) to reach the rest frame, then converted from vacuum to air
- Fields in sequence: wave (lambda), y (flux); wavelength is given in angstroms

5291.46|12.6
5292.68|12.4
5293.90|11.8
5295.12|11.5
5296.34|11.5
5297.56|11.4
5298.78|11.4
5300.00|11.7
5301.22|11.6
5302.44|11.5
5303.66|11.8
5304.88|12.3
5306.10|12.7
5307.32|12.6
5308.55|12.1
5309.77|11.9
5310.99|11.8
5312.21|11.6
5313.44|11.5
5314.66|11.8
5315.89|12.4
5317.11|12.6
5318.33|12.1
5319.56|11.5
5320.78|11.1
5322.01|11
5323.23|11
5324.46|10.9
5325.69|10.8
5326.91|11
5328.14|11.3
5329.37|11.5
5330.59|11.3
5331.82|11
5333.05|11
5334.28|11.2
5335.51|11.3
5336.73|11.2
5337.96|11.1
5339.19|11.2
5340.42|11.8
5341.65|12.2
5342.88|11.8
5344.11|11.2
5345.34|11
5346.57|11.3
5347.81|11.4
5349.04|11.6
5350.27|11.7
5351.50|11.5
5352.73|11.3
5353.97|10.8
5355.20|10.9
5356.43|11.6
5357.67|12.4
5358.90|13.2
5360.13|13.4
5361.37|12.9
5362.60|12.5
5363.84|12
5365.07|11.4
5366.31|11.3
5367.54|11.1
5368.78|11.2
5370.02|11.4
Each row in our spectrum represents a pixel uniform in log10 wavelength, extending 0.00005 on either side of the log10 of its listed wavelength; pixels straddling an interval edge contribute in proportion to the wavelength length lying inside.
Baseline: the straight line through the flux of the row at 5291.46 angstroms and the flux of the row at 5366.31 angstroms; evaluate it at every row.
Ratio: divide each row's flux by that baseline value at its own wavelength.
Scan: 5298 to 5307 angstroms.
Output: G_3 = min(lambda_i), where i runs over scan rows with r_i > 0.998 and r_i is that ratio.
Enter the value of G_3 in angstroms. 5306.10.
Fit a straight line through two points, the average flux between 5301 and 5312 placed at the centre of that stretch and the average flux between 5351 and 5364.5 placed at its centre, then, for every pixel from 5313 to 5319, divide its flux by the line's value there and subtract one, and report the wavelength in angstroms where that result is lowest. 5313.44 angstroms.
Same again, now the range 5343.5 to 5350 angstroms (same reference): 5345.34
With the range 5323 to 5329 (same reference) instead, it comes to 5325.69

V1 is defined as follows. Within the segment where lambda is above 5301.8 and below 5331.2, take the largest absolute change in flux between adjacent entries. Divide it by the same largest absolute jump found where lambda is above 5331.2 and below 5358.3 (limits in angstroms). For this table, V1 0.75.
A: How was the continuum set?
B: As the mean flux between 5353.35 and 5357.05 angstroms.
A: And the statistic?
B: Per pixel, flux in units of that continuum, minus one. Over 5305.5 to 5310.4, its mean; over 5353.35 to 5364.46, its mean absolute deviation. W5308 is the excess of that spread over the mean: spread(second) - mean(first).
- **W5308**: -0.041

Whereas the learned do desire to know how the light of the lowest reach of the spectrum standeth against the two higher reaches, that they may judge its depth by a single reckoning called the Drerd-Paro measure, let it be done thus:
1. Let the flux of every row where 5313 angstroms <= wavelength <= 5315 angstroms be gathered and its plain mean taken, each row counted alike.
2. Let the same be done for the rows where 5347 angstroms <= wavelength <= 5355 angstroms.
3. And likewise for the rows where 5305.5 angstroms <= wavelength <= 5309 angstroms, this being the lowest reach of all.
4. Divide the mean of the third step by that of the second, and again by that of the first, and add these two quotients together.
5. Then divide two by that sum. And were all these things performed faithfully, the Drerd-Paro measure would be 0.92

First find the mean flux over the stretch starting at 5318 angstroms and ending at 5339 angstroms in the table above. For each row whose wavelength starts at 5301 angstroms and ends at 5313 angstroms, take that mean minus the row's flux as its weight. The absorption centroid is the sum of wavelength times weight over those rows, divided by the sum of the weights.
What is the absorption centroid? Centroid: 5306.9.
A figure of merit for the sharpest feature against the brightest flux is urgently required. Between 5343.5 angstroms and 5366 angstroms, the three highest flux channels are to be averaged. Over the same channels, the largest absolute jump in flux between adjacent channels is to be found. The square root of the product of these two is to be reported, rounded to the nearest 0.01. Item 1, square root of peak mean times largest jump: 3.25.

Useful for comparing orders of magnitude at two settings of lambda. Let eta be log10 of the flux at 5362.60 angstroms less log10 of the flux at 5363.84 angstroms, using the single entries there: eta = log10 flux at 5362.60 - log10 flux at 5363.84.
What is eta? 0.018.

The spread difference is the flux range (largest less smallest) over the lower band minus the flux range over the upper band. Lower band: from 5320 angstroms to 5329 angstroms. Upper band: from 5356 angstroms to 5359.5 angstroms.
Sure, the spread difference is -1.1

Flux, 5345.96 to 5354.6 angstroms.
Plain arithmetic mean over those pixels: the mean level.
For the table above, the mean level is 11.4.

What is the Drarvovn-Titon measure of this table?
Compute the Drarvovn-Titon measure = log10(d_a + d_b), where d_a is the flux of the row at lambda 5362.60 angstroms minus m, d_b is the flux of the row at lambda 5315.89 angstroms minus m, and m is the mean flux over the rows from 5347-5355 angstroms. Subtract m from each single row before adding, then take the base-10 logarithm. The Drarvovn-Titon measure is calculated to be 0.3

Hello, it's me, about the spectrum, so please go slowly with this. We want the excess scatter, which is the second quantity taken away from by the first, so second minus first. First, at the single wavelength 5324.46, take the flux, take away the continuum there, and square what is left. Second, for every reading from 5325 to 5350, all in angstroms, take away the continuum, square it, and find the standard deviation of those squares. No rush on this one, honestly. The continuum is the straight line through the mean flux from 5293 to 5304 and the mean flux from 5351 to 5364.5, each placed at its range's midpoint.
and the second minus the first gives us -0.5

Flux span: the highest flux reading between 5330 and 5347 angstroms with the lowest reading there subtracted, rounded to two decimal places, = 1.20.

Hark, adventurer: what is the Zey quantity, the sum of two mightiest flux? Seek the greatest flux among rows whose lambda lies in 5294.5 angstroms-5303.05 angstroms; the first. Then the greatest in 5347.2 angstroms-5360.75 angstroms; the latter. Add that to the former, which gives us 25.1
